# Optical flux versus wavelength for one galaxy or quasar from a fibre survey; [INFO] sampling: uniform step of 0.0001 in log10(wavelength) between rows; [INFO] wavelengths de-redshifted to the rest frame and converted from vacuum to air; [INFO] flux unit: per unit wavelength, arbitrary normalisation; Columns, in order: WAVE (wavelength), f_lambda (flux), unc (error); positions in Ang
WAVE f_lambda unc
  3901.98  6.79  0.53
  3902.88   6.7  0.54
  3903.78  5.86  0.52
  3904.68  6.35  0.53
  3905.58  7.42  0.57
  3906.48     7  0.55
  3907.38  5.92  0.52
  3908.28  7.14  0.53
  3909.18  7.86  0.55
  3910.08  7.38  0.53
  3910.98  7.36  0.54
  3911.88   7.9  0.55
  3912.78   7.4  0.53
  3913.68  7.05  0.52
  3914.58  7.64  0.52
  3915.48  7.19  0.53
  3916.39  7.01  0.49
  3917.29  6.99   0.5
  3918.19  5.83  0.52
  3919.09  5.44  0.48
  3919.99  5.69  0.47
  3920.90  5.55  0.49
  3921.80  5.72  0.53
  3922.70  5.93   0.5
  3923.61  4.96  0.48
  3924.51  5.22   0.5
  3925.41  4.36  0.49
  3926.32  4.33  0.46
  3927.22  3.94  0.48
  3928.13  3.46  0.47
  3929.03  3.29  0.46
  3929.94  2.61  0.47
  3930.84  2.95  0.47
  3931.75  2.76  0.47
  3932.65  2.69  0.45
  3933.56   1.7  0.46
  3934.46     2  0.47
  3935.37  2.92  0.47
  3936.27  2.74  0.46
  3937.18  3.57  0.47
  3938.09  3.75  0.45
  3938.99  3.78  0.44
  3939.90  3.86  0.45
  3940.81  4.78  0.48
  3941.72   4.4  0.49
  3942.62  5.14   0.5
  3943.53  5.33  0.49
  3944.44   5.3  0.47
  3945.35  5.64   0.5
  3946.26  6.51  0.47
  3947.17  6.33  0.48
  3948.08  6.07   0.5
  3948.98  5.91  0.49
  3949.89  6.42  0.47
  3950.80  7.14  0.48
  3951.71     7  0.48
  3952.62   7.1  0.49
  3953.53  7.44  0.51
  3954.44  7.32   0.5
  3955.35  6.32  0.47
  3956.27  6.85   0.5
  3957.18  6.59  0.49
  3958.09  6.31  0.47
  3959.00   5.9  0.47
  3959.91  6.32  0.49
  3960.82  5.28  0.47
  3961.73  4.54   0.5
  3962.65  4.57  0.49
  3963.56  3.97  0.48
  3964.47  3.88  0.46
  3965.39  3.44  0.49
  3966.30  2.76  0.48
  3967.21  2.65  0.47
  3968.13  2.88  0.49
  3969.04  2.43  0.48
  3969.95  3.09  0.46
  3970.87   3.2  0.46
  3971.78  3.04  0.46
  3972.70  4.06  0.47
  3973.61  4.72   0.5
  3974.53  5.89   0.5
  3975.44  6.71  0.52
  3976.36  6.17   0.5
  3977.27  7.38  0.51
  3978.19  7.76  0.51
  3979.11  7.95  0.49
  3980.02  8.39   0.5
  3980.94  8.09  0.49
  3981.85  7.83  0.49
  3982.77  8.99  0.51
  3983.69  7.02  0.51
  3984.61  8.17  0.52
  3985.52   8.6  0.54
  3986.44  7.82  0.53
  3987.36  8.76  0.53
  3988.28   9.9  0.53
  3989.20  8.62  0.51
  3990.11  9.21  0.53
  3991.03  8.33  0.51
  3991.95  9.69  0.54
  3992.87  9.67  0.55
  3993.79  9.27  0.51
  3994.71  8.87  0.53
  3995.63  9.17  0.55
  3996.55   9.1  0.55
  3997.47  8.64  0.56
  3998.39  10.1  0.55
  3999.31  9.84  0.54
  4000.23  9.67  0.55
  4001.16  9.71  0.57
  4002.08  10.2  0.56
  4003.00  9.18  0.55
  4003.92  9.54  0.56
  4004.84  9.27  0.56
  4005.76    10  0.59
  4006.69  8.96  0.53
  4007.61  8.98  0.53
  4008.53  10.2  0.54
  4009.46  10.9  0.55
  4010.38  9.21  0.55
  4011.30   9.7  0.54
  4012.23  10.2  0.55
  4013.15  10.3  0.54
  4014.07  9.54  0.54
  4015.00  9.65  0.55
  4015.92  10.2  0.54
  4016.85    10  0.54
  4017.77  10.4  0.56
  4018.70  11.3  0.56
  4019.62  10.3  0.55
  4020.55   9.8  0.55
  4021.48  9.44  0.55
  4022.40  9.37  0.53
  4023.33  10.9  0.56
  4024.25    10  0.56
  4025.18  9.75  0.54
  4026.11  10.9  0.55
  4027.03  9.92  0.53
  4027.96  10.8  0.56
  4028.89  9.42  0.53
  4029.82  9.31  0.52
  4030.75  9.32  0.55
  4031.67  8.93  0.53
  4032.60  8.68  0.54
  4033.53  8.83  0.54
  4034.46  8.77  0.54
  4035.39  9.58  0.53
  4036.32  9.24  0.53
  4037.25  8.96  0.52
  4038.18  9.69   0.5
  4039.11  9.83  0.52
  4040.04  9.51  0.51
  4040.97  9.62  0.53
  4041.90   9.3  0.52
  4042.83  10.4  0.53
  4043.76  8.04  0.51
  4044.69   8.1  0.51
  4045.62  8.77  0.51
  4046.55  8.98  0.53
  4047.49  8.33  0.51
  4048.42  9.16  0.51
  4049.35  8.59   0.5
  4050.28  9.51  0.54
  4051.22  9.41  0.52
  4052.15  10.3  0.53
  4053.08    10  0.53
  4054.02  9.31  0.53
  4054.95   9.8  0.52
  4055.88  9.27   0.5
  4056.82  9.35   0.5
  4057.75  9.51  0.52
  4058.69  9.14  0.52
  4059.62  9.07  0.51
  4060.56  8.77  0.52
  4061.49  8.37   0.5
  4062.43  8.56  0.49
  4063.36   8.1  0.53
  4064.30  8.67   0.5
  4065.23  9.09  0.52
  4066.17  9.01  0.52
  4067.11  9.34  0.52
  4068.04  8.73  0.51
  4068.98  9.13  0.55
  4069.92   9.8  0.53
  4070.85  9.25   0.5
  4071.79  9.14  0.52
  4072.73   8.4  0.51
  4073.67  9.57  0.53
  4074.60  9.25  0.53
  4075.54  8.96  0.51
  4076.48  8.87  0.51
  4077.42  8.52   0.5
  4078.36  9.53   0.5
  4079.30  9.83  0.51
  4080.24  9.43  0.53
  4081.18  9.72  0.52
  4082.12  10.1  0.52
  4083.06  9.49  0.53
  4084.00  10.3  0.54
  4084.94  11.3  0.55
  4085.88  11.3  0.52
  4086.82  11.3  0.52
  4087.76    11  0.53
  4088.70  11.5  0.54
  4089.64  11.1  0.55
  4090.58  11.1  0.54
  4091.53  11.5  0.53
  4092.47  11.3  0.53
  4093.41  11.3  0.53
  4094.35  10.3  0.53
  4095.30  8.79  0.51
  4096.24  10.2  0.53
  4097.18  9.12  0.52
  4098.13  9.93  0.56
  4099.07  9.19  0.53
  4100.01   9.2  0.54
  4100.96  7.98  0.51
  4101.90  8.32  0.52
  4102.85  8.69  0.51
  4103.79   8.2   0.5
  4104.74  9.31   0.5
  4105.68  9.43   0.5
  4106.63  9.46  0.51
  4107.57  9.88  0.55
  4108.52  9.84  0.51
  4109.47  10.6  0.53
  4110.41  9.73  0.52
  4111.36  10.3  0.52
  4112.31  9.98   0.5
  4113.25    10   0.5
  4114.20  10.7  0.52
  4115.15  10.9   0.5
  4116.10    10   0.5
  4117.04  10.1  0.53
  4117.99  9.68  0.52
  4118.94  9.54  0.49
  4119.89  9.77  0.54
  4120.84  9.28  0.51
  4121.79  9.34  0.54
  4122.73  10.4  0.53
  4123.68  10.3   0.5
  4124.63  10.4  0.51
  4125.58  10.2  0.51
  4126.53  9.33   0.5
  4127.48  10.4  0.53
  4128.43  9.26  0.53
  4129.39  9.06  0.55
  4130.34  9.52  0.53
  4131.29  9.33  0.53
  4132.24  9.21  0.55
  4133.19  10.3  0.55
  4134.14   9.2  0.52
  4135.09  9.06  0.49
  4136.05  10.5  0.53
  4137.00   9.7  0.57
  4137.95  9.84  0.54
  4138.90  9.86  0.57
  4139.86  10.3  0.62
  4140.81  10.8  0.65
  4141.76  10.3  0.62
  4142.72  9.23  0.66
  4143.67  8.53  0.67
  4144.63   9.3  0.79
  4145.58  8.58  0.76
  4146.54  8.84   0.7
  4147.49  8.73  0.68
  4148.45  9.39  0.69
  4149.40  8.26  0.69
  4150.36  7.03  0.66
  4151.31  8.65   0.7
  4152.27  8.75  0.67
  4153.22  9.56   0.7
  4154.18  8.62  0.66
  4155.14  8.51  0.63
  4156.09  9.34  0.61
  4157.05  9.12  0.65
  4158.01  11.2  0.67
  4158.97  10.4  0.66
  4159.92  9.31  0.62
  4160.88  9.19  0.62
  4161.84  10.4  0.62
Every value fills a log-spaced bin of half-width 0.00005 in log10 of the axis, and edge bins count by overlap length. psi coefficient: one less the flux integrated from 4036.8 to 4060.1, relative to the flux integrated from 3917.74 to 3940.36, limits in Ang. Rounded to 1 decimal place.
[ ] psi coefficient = -1.4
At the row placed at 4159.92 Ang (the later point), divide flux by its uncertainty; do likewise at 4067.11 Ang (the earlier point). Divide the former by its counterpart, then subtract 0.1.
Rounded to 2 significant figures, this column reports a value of 0.74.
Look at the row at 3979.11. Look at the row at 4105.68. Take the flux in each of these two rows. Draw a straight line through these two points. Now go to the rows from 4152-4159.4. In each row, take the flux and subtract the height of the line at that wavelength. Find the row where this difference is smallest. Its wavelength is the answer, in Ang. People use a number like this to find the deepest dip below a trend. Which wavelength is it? 4155.14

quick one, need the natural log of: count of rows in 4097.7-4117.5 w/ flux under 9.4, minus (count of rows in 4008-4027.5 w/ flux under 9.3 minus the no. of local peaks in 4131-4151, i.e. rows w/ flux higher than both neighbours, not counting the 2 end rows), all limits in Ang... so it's 2.5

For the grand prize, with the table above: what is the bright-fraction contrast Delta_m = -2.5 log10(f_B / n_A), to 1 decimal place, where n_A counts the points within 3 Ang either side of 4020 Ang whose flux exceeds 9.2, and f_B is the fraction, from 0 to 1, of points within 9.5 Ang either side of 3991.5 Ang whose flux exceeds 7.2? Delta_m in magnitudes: 2.0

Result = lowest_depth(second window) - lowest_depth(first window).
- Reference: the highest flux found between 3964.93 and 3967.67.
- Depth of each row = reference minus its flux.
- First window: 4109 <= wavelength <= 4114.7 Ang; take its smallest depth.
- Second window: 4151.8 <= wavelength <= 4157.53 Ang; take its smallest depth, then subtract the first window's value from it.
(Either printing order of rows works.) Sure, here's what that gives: 1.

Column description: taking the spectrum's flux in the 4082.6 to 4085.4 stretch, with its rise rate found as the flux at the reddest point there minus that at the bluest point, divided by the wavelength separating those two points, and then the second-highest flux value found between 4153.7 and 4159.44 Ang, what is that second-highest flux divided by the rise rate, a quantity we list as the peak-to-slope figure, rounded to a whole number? 11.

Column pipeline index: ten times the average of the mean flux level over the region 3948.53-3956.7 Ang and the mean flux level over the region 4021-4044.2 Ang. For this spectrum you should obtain 82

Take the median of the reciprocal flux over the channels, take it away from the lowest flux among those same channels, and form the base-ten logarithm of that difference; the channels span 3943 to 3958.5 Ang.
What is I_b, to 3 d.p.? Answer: 0.711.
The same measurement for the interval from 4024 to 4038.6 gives 0.933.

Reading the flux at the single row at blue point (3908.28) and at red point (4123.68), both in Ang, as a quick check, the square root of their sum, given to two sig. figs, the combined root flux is 4.2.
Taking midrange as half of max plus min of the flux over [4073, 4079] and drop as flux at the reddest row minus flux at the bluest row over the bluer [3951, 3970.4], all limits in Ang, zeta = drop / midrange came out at -0.43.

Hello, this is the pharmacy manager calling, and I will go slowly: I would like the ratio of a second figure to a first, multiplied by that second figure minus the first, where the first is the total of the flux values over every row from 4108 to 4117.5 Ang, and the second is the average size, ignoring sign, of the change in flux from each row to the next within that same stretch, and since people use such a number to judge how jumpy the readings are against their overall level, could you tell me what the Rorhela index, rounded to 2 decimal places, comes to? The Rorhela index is -0.49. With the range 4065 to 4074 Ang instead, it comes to -0.51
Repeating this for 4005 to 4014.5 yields -0.72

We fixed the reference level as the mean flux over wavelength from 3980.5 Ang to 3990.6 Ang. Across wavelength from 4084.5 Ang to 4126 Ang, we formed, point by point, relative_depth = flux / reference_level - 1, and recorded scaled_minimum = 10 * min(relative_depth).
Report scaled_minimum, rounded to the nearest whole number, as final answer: -1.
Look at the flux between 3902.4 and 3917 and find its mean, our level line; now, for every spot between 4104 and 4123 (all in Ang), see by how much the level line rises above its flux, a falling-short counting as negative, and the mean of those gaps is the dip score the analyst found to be -3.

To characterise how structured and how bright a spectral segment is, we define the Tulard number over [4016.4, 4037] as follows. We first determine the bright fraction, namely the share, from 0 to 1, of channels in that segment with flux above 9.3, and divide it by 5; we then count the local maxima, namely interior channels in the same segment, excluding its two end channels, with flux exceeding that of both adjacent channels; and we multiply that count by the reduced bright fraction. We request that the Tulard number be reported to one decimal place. 1.1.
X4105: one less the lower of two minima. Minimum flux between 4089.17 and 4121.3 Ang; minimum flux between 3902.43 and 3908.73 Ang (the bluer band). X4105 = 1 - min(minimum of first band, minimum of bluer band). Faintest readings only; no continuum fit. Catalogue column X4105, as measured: -5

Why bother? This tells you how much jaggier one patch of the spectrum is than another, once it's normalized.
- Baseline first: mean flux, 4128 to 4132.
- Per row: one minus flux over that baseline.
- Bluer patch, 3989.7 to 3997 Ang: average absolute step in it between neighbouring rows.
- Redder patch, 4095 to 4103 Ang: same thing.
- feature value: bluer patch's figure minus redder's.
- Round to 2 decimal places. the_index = -0.03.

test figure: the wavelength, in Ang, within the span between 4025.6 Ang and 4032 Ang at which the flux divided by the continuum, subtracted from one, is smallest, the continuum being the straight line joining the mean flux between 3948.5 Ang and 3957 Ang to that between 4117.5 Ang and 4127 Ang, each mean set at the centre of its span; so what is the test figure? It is 4026.11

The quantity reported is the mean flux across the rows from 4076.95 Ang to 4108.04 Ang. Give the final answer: 9.9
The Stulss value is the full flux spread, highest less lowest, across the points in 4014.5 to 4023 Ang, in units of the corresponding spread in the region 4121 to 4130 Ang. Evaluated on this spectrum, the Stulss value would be 1.4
